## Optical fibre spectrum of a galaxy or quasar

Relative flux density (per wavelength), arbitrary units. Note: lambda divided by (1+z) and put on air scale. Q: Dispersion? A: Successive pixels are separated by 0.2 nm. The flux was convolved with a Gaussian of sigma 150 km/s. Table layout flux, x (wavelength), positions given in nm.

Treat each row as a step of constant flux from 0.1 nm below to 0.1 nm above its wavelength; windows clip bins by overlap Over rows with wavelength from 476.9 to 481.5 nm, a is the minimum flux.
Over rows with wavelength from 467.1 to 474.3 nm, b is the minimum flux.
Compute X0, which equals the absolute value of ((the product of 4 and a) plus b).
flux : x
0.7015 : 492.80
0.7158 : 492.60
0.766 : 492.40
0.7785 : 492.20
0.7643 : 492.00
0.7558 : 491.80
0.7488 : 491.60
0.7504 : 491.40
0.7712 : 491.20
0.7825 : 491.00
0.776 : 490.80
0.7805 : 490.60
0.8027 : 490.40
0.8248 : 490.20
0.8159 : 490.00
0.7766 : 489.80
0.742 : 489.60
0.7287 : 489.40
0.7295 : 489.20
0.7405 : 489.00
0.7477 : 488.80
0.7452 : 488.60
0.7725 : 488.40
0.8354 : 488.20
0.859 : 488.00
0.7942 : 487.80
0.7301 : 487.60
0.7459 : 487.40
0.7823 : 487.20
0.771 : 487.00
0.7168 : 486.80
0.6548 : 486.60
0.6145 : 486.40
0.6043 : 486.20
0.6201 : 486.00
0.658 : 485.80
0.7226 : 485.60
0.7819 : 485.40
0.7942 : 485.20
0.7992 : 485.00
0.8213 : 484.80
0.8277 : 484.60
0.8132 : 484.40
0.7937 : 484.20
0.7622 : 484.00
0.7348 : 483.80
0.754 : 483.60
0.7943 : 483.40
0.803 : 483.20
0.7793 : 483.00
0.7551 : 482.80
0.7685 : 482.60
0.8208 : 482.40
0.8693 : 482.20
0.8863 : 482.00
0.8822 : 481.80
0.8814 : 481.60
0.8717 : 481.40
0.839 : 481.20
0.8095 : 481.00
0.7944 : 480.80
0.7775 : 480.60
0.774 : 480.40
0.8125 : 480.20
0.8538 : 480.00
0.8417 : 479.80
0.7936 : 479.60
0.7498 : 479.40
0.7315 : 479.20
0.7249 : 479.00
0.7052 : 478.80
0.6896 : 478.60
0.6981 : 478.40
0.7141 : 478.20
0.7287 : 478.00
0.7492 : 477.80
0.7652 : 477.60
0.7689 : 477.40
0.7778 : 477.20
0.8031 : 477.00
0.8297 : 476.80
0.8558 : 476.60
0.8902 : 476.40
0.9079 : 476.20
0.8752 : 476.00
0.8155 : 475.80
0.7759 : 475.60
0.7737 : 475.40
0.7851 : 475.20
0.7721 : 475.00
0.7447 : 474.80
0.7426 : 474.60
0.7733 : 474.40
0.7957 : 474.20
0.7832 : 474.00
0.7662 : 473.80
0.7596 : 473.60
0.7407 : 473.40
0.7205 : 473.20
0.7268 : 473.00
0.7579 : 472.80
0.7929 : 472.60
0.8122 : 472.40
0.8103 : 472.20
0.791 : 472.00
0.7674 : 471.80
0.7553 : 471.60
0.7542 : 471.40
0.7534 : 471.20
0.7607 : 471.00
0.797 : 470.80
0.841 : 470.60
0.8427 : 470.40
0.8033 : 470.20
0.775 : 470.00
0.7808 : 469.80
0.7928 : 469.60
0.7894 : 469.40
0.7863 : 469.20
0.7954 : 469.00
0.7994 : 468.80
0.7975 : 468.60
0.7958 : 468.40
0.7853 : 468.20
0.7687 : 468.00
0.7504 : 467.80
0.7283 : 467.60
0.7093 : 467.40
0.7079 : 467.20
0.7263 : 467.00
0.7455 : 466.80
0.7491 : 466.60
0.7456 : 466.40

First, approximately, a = 0.6896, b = 0.7079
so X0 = 3.47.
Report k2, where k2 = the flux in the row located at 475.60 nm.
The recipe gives 0.7759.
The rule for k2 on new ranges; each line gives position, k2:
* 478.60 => 0.6896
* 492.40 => 0.766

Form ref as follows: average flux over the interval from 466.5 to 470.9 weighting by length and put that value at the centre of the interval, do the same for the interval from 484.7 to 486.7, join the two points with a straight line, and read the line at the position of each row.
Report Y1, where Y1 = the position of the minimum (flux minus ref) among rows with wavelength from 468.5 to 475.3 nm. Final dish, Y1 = 473.20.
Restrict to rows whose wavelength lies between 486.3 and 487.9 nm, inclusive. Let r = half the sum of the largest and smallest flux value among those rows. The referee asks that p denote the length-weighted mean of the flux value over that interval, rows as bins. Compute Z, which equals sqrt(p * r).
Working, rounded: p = 0.726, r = 0.70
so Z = 0.715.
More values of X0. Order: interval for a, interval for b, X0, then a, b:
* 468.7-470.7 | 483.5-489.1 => 3.70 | 0.775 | 0.6043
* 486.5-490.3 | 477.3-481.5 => 3.31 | 0.6548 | 0.6896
